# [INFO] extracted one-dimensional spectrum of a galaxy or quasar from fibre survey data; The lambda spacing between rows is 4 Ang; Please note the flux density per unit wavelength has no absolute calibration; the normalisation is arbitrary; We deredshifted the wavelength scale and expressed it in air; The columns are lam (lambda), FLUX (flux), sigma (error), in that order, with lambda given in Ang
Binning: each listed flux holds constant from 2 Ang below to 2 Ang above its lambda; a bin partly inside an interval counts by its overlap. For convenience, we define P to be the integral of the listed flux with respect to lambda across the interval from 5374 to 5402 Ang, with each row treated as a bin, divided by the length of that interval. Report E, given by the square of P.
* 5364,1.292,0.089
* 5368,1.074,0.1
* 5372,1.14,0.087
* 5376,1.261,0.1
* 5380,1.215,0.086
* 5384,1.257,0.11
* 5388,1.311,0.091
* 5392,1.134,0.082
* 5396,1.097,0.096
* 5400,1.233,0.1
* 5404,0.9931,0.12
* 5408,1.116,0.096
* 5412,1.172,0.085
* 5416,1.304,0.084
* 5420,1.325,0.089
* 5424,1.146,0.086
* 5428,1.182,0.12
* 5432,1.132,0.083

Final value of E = 1.48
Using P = 1.22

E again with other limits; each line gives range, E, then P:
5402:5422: 1.40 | 1.18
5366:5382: 1.37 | 1.17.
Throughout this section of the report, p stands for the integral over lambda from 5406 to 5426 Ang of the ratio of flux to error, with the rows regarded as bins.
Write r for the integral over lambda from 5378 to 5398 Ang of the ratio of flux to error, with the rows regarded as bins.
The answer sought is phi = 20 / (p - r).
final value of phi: 1.3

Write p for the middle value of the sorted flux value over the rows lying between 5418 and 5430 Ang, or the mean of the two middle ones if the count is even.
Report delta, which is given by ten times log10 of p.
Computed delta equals 0.7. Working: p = 1.18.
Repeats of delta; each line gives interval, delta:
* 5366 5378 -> 0.6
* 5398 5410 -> 0.5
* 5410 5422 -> 1.2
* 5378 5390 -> 1.0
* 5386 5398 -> 0.5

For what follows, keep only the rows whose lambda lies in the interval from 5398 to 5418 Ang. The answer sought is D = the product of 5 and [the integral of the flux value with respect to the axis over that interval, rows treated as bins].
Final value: 116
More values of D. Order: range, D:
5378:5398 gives 120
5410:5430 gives 123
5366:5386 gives 119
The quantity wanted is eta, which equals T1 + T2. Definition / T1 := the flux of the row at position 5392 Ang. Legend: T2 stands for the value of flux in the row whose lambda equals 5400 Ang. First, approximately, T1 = 1.134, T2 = 1.233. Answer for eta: 2.37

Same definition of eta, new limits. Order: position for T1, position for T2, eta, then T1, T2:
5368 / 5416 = 2.38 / 1.074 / 1.304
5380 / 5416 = 2.52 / 1.215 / 1.304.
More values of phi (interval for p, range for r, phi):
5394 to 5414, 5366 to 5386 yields -1.1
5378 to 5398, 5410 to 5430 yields -2.3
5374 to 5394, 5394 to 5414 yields 0.6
